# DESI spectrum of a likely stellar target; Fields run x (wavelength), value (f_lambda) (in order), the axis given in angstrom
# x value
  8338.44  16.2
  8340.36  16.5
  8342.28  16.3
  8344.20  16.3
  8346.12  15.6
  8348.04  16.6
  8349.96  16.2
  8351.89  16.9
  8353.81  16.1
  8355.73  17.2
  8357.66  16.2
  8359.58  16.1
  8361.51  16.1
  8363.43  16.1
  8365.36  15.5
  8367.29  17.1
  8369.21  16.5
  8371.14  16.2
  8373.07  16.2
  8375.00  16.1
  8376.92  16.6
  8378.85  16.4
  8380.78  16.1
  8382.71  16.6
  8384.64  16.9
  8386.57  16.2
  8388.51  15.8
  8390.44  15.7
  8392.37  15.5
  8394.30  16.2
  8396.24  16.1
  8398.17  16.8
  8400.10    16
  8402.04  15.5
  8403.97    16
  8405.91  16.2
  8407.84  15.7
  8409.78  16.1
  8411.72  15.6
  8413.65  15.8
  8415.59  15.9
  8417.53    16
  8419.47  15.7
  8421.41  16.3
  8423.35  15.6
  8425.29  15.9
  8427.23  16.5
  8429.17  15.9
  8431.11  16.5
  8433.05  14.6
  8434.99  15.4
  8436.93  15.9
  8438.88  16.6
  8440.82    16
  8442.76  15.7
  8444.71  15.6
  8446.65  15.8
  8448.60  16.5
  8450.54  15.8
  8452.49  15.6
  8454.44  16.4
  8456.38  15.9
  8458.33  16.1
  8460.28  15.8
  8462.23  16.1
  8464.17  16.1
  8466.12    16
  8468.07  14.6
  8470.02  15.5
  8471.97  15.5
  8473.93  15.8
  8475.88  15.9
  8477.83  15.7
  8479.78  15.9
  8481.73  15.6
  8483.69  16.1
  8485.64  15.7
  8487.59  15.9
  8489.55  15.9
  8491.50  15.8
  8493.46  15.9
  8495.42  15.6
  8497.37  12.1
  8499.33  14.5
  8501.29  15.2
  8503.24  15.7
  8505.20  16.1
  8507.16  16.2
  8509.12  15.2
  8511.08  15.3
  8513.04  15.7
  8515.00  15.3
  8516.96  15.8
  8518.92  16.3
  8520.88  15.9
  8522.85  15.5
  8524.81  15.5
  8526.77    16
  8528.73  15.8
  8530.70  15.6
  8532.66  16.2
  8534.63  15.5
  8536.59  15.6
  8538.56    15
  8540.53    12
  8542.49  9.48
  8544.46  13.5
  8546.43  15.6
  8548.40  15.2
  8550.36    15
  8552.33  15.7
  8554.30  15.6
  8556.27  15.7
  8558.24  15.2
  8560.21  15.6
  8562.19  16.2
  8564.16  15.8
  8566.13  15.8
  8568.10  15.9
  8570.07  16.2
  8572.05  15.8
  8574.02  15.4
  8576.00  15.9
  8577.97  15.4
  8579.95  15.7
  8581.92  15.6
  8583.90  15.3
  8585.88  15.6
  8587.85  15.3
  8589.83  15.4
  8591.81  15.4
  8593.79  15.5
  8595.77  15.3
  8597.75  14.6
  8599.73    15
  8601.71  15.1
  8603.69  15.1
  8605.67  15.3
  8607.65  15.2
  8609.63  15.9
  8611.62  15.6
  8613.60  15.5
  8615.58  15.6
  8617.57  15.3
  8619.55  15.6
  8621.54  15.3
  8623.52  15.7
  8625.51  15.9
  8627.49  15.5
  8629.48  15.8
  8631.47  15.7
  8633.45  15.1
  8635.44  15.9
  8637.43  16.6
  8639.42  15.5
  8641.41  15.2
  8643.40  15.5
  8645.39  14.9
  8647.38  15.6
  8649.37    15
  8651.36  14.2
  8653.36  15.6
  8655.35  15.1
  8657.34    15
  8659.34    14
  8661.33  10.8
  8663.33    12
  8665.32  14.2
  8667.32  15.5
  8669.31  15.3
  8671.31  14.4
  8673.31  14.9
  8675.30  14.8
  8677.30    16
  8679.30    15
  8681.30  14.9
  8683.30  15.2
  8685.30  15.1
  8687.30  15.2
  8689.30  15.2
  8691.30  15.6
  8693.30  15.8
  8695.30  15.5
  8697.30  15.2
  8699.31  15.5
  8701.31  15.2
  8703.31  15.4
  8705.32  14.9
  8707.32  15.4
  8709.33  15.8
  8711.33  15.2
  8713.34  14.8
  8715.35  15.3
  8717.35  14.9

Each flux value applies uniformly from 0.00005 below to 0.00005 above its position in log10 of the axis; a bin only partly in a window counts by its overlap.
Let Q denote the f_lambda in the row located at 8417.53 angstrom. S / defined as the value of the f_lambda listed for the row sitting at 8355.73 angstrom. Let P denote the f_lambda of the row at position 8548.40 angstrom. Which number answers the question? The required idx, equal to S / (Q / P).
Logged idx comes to 16.3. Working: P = 15.2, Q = 16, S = 17.2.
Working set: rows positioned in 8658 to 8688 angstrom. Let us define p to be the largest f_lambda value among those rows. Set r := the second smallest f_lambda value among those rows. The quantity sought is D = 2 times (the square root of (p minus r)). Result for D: 4.0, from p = 16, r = 12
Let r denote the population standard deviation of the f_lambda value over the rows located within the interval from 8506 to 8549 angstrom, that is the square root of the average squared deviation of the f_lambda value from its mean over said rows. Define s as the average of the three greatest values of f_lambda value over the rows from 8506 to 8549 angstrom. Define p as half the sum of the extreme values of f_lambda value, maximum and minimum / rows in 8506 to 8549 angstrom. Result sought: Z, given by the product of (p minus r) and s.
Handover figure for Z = 184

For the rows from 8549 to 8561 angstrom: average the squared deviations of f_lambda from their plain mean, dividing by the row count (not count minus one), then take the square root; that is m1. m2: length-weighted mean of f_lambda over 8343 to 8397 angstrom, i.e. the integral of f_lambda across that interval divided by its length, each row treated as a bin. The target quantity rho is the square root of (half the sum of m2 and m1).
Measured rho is 2.87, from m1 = 0.27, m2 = 16.3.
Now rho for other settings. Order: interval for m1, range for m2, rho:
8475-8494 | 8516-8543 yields 2.76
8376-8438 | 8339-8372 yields 2.90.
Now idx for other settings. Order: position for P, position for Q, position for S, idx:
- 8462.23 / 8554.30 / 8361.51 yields 16.6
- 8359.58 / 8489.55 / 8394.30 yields 16.4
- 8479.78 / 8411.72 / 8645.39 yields 15.2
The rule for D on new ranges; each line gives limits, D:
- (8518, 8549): 4.1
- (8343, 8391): 2.5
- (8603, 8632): 1.7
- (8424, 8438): 2.1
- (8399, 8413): 1.5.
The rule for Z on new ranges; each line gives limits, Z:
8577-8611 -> 235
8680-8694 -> 234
